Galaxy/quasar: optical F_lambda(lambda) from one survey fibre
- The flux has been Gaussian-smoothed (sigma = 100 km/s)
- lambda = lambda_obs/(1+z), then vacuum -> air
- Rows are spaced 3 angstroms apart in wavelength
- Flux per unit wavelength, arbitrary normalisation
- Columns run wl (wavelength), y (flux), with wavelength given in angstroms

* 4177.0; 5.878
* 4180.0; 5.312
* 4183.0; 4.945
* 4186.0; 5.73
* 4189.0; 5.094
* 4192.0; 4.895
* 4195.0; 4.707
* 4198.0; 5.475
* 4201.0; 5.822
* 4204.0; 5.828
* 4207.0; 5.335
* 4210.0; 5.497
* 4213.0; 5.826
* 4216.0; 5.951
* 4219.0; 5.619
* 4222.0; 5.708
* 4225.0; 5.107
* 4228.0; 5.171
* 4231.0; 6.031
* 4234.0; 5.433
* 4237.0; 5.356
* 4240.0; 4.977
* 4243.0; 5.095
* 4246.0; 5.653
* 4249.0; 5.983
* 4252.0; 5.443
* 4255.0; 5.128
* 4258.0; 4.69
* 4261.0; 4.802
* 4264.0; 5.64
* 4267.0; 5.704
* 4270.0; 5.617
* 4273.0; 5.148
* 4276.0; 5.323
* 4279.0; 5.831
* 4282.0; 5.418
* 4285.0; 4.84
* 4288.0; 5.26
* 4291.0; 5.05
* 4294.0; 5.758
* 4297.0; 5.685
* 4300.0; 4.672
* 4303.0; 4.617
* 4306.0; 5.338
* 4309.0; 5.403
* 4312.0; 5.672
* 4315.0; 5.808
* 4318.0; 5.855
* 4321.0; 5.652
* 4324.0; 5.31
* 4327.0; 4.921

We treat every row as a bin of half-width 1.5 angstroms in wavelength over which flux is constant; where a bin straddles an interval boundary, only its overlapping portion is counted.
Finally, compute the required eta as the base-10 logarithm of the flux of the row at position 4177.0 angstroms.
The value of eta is 0.77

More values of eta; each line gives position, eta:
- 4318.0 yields 0.77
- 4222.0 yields 0.76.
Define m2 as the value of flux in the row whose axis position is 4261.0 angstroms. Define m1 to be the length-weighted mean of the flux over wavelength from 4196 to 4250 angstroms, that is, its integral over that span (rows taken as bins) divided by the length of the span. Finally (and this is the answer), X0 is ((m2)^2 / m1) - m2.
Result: -0.6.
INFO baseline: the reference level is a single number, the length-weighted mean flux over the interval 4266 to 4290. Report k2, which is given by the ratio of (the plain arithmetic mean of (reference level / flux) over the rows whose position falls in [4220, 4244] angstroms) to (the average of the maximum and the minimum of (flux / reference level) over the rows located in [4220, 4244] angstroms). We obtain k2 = 0.98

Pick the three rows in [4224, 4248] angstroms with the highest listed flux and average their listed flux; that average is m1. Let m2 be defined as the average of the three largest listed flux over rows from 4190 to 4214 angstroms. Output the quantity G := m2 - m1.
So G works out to 0.12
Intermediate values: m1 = 5.71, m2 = 5.83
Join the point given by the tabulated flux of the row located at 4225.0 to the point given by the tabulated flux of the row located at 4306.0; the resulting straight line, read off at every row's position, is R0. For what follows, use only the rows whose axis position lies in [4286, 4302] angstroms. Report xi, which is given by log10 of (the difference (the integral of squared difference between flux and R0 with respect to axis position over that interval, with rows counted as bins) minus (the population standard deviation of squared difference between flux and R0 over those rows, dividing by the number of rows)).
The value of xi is 0.43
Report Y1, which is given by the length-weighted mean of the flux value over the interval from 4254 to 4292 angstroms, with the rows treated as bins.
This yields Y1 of 5.27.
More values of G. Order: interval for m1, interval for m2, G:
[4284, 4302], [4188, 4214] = 0.26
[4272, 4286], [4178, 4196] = -0.15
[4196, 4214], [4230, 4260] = 0.06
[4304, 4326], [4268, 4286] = -0.16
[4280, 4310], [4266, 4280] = 0.10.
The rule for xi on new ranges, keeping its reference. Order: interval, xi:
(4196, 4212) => 0.71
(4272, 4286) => 0.16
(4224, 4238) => 0.41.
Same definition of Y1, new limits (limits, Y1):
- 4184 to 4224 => 5.49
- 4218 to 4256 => 5.44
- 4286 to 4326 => 5.38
